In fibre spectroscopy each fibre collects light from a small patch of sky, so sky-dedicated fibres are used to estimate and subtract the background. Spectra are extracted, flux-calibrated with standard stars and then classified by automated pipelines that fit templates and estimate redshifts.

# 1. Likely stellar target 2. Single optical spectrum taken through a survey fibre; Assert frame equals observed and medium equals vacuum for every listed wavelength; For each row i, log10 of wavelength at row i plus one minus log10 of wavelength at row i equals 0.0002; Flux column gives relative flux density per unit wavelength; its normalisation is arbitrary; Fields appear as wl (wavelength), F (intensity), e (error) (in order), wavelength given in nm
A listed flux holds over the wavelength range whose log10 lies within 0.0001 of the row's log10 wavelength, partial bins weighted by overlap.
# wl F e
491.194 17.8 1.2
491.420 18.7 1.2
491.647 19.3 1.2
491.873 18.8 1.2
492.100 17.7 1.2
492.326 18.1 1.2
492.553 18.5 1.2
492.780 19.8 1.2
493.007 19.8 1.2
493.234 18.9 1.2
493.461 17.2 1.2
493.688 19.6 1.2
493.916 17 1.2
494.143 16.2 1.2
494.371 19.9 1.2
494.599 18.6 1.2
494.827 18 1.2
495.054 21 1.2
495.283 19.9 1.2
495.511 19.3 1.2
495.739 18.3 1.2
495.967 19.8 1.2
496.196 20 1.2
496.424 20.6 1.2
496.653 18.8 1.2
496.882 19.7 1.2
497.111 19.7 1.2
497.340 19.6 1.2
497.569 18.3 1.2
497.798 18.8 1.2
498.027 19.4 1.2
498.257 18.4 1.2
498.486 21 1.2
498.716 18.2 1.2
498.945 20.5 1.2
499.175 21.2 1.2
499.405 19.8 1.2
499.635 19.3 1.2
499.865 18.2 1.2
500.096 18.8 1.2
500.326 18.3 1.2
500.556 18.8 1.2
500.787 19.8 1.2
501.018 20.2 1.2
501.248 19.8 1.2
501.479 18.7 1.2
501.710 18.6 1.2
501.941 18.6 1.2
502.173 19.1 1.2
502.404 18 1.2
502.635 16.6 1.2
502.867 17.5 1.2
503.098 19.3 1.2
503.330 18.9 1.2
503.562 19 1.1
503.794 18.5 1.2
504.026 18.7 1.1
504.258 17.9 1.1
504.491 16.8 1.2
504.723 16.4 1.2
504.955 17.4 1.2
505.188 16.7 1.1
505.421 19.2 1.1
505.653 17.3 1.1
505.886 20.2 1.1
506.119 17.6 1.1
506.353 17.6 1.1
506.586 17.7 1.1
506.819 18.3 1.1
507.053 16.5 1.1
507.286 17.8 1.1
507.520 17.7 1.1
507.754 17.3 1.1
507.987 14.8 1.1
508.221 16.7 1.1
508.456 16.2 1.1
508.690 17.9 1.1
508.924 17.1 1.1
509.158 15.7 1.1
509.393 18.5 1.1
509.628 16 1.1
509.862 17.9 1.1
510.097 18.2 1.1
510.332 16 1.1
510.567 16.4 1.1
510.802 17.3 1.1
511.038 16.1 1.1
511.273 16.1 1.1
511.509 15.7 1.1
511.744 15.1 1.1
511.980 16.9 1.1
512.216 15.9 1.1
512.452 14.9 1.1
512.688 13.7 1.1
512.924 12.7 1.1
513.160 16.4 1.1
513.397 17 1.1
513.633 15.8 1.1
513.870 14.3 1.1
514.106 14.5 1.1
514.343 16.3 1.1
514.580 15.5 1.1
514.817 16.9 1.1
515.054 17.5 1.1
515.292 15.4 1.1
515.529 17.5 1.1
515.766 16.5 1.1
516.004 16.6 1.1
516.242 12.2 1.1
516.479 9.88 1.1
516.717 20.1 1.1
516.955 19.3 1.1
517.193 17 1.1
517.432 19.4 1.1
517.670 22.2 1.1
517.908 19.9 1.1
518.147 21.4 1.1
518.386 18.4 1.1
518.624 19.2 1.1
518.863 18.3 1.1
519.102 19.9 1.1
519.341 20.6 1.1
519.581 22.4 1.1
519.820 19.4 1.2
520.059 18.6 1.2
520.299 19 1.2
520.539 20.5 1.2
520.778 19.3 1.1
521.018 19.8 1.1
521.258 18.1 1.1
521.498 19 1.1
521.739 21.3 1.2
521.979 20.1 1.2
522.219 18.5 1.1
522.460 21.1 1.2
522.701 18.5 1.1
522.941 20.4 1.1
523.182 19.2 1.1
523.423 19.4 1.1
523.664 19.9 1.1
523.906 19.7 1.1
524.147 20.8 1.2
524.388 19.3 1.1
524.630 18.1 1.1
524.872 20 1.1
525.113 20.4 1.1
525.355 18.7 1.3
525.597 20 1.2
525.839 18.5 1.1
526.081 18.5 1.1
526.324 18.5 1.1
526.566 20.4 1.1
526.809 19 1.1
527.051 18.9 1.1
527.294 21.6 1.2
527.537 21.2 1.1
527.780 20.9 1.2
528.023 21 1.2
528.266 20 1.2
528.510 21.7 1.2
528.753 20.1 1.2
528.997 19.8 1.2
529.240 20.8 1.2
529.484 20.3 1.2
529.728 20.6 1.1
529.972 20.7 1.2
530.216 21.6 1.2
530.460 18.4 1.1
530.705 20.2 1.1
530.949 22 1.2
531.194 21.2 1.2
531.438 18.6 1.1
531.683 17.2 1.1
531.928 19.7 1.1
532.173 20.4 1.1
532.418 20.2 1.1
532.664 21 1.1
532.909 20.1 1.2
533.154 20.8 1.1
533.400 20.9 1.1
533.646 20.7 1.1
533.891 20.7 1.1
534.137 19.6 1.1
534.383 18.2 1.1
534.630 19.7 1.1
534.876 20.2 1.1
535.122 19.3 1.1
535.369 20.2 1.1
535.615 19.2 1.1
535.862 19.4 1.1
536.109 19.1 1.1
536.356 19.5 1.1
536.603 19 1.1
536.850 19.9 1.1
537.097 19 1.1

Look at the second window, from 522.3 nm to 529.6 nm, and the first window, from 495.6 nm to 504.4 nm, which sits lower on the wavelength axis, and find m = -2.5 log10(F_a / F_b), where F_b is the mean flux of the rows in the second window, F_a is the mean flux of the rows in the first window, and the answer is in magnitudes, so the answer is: 0.046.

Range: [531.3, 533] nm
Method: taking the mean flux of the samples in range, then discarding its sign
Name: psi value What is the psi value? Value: 19.6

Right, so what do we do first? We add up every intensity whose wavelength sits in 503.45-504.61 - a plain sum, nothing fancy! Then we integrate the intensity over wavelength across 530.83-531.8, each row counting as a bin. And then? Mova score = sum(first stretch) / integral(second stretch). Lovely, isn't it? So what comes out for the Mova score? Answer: 4.7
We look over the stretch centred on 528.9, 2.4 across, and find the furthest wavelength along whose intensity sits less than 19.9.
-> 528.997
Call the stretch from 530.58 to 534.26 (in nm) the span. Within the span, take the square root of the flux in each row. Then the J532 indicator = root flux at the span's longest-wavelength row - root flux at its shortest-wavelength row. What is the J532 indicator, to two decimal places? -0.07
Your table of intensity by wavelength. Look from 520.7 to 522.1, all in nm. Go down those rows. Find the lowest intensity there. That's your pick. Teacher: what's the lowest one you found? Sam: 18.1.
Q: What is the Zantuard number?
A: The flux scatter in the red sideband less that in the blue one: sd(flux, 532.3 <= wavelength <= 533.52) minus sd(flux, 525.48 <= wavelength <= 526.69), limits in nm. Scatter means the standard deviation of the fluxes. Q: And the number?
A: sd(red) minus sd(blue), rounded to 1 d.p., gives -0.5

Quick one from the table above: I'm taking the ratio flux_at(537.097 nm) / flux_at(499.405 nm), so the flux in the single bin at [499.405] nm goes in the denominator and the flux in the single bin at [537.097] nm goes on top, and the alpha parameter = 0.96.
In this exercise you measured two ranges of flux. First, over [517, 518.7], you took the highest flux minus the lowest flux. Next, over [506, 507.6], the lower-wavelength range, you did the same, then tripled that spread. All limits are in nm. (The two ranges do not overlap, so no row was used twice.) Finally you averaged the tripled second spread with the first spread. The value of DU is 5.3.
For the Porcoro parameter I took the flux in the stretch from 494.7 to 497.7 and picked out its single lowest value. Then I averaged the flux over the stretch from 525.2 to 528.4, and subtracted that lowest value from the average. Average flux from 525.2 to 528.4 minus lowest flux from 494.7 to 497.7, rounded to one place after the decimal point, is 1.8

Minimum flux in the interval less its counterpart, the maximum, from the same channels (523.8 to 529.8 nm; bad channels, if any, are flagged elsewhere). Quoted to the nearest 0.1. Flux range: -3.6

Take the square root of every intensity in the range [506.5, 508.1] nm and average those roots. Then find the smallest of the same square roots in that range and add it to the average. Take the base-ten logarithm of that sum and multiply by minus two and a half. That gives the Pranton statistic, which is -2.256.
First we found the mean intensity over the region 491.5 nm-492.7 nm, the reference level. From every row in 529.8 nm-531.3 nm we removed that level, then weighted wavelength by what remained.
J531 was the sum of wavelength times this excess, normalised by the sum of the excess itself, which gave 530.63 nm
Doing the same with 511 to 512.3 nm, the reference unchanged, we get 511.62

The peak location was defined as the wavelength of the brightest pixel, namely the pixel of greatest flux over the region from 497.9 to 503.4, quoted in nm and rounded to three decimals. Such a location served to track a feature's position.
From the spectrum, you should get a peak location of 499.175 nm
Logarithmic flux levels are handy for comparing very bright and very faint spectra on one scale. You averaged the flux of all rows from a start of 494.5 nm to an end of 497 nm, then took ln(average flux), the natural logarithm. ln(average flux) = 2.968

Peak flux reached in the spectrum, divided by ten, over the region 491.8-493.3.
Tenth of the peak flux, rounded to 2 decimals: 1.98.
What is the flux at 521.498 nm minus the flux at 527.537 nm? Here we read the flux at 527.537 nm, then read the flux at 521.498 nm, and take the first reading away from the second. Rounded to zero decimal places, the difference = -2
